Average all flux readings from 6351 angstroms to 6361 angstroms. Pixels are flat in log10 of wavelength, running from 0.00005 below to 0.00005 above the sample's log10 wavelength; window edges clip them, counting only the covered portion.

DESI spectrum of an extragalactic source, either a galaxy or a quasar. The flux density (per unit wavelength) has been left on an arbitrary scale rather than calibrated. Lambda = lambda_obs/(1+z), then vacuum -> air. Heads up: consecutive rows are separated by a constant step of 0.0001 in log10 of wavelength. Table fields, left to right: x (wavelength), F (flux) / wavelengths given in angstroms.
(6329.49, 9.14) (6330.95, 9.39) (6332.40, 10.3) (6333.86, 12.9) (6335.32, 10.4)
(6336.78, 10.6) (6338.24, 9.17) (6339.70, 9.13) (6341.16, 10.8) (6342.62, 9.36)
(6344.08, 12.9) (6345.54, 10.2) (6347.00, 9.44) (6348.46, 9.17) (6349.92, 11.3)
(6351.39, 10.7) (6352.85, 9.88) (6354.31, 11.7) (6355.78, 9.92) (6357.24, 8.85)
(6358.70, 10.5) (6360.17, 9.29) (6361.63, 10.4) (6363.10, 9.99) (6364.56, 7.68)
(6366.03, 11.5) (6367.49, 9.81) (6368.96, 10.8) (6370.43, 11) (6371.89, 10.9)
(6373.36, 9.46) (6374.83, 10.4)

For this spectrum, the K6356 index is 10.1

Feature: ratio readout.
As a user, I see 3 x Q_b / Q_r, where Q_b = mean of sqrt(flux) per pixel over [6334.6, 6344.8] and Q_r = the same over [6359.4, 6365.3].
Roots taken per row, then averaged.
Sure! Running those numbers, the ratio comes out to 3.16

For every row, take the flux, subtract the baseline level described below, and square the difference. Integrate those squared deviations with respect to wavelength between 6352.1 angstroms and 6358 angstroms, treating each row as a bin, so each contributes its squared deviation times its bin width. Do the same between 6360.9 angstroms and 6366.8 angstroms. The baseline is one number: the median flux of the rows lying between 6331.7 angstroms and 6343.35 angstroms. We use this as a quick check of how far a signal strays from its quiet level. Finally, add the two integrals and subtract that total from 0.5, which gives -19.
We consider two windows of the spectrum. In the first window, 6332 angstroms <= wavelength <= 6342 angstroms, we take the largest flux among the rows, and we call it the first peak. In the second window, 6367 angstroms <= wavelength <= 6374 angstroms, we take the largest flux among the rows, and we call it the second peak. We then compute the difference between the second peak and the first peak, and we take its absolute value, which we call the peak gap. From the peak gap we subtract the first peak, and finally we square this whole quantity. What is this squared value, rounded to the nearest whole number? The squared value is 121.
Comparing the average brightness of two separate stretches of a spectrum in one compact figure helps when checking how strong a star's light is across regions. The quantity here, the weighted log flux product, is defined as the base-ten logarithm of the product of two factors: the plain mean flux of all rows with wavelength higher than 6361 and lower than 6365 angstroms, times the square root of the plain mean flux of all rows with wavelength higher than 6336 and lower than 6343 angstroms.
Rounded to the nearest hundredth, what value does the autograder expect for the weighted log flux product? 1.47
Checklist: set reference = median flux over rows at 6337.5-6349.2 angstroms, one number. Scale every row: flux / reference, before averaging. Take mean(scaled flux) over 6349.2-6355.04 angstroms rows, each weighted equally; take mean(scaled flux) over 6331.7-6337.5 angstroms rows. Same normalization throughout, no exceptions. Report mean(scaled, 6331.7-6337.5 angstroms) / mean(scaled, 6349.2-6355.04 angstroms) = 1.01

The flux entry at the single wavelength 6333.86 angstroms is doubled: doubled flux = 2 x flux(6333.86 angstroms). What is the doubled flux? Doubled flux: 25.8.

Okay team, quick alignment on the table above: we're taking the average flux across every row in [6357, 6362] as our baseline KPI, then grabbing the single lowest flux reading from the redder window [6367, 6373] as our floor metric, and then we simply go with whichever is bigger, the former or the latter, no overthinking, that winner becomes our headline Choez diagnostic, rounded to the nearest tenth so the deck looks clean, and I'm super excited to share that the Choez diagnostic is 9.8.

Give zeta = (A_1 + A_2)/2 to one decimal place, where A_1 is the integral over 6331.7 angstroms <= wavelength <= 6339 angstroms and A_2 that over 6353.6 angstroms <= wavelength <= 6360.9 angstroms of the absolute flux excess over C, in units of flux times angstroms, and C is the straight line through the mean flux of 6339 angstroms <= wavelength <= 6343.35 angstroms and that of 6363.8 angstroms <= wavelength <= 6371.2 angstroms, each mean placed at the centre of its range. 7.5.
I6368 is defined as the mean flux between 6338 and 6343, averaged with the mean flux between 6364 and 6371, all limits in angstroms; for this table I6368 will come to 9.9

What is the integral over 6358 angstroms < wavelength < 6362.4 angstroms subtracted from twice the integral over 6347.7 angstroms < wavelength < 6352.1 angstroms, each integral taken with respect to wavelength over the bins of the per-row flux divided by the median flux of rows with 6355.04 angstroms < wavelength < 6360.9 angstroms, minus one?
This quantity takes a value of 0.5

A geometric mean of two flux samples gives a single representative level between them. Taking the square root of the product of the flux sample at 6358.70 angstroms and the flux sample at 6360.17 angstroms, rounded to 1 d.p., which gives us 9.9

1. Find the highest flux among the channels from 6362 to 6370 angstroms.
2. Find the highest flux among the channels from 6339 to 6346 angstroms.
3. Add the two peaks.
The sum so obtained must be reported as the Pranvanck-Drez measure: 24.4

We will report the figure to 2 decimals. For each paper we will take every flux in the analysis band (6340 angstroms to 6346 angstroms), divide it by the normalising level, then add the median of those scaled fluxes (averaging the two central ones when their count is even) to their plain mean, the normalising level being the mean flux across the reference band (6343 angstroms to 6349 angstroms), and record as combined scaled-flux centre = 2.04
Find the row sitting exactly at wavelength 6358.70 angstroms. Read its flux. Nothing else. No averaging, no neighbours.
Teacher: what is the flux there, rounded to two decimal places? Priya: 10.50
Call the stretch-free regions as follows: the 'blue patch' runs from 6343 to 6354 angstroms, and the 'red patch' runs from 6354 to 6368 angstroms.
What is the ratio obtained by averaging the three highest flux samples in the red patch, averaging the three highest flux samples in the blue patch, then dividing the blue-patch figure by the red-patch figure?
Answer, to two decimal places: 1.04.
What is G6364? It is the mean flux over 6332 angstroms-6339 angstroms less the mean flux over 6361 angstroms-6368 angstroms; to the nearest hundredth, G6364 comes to 0.80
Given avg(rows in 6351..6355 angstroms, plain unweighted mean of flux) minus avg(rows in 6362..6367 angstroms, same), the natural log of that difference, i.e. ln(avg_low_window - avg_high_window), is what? 0.0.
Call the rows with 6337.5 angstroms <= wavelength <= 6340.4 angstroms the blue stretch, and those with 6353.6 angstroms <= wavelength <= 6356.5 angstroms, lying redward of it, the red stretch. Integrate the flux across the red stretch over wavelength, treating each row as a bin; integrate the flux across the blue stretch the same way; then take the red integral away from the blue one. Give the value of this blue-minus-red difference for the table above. -5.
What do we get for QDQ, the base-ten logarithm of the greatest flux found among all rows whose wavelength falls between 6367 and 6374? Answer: 1.04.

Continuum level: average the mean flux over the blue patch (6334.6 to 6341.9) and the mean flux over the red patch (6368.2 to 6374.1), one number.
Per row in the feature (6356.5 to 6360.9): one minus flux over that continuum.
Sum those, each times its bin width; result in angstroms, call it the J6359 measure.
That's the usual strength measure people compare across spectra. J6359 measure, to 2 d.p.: 0.31 angstroms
